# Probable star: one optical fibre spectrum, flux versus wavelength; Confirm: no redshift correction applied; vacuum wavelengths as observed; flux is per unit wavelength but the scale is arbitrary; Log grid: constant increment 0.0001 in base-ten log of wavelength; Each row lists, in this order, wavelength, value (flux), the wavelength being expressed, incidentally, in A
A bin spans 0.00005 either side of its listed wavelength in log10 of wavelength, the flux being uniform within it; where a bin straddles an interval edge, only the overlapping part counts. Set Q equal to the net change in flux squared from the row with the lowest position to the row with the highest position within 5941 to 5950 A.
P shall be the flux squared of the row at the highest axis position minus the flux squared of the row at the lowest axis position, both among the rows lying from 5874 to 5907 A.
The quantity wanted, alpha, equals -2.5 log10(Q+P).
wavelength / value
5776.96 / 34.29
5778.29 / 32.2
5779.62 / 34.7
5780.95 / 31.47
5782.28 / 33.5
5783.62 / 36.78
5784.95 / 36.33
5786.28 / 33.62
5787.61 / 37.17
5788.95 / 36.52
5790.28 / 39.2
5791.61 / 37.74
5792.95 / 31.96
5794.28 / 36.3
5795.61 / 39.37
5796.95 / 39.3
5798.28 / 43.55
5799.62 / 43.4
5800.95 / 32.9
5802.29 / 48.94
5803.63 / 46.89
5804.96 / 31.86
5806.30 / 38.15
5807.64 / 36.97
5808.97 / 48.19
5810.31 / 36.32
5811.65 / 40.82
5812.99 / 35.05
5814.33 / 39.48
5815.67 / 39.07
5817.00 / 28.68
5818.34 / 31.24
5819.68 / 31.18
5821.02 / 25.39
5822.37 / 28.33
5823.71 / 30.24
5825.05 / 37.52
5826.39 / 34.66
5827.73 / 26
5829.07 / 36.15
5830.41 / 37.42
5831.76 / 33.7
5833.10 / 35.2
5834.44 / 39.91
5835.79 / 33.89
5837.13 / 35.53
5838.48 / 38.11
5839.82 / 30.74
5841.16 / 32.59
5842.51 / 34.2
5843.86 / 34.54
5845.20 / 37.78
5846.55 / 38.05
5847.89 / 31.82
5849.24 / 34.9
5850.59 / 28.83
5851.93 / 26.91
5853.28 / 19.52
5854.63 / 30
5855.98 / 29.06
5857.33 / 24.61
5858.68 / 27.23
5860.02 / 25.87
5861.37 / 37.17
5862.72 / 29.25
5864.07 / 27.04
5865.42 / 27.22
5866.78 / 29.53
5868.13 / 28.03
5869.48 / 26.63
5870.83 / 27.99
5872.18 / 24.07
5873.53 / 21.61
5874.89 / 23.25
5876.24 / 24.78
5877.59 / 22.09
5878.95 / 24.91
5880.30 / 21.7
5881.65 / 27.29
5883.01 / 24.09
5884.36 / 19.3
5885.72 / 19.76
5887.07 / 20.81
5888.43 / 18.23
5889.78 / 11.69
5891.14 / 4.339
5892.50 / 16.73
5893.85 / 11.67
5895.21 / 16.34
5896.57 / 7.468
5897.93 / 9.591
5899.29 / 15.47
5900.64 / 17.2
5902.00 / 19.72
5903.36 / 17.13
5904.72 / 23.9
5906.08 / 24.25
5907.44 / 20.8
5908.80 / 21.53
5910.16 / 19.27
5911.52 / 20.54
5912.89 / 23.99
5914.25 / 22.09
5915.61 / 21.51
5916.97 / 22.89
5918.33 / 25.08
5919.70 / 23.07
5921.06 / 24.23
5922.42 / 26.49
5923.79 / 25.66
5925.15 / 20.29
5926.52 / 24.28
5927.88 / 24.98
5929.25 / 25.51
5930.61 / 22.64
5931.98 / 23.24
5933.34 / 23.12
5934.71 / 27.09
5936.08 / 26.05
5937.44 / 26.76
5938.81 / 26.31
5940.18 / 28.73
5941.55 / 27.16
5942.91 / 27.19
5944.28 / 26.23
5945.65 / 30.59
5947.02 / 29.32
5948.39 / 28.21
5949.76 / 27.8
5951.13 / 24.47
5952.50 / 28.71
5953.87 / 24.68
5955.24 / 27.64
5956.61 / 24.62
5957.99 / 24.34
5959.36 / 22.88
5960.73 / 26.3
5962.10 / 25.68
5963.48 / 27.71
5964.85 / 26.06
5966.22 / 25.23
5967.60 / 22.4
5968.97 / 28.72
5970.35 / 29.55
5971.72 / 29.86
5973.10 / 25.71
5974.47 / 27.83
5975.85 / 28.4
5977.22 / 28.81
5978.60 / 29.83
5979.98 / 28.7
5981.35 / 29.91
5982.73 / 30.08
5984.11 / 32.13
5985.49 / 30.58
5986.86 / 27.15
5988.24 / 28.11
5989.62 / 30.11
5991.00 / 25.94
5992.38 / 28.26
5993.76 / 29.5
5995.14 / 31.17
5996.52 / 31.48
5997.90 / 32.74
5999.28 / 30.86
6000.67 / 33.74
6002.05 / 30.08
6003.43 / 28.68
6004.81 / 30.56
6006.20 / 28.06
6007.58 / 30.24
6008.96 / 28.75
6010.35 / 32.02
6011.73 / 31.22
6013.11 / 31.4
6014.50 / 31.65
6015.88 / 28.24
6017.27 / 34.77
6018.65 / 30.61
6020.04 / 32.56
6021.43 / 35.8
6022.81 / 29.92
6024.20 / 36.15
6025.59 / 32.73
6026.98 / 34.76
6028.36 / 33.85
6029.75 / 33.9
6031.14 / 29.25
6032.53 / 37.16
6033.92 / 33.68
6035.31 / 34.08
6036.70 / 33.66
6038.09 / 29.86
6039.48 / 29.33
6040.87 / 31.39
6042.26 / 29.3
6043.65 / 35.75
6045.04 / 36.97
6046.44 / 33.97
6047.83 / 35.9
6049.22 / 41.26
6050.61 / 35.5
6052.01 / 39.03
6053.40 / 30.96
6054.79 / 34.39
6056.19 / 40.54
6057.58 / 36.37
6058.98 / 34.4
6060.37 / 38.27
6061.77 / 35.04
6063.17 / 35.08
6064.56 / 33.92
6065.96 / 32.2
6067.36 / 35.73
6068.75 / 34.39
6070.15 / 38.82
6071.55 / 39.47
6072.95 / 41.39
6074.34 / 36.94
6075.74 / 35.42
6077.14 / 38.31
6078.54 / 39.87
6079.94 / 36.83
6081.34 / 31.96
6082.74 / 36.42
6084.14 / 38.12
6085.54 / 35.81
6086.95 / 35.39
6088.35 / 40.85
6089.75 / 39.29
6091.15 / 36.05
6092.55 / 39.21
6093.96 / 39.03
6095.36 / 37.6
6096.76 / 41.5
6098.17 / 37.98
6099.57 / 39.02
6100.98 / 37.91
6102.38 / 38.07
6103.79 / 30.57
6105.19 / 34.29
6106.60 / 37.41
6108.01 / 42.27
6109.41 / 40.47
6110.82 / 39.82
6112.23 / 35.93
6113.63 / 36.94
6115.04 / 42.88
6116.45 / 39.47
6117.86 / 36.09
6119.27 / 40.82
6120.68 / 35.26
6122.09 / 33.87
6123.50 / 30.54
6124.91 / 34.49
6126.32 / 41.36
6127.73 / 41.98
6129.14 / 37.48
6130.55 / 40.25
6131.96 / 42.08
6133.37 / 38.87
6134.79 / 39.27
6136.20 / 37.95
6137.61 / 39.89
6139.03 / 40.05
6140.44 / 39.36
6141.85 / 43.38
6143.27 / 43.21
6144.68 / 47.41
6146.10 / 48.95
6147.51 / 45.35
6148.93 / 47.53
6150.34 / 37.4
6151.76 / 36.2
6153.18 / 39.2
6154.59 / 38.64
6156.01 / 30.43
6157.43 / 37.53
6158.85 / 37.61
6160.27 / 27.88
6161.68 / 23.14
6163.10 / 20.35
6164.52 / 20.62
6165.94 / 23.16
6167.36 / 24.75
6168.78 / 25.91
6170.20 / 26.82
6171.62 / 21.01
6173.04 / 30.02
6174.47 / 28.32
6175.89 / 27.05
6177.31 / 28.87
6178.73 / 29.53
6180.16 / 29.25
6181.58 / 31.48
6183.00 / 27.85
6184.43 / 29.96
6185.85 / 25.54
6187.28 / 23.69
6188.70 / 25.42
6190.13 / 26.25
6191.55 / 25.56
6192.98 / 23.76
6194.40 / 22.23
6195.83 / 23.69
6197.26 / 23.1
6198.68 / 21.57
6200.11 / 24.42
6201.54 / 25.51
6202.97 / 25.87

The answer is -4.8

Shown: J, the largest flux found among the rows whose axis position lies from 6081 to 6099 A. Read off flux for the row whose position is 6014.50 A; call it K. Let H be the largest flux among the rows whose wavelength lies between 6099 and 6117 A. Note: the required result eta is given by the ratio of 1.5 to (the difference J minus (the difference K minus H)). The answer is 0.0284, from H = 42.88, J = 41.5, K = 31.65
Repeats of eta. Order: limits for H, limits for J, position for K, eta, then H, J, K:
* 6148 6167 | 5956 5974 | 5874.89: 0.0277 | 47.53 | 29.86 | 23.25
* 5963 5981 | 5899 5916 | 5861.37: 0.0885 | 29.86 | 24.25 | 37.17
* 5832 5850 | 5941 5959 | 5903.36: 0.0281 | 39.91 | 30.59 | 17.13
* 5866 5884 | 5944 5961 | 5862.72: 0.0486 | 29.53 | 30.59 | 29.25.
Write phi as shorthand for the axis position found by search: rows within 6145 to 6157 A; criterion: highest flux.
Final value 6146.10 A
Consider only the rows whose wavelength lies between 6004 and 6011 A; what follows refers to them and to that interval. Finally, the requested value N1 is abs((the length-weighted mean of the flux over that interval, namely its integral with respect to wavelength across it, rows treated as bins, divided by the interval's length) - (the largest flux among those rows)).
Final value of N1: 2.1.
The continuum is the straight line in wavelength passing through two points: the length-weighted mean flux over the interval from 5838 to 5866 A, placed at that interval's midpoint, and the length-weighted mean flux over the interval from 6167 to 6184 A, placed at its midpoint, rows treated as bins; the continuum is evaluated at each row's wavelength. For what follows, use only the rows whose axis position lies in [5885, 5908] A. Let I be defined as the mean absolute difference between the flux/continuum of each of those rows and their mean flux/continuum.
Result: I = 0.143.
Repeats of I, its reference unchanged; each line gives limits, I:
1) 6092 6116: 0.074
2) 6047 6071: 0.075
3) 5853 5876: 0.088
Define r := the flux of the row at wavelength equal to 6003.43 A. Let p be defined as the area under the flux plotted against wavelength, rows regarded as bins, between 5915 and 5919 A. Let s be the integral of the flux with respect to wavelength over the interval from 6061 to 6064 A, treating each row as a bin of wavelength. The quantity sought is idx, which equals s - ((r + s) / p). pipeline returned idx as 104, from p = 93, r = 28.68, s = 105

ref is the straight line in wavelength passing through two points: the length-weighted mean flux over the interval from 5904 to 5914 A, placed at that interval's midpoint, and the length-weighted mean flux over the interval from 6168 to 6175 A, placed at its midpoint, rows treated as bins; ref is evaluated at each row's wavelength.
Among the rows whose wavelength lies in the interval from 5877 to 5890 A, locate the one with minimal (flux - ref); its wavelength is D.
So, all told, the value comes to 5889.78 A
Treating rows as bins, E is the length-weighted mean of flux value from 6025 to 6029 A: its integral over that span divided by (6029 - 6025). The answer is 33.9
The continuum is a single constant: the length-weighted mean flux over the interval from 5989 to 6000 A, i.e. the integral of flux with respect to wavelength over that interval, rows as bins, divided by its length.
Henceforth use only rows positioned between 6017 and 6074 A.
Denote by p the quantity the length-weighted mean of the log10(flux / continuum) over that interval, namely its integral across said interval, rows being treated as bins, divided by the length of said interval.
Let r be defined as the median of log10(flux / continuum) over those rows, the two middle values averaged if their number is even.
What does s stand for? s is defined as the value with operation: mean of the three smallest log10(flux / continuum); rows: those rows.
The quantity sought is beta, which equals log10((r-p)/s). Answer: -0.7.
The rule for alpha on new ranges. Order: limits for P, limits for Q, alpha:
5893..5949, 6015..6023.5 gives -7.2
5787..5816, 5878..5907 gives -5.1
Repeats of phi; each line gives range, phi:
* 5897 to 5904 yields 5902.00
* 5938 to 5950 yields 5945.65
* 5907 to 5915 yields 5912.89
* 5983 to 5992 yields 5984.11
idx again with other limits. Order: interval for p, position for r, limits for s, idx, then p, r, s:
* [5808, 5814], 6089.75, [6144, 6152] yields 352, 239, 39.29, 354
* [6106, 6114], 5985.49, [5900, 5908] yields 163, 311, 30.58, 164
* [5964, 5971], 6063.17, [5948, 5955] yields 186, 185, 35.08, 187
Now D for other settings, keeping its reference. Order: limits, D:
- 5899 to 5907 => 5899.29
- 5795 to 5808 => 5804.96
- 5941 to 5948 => 5944.28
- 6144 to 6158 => 6156.01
